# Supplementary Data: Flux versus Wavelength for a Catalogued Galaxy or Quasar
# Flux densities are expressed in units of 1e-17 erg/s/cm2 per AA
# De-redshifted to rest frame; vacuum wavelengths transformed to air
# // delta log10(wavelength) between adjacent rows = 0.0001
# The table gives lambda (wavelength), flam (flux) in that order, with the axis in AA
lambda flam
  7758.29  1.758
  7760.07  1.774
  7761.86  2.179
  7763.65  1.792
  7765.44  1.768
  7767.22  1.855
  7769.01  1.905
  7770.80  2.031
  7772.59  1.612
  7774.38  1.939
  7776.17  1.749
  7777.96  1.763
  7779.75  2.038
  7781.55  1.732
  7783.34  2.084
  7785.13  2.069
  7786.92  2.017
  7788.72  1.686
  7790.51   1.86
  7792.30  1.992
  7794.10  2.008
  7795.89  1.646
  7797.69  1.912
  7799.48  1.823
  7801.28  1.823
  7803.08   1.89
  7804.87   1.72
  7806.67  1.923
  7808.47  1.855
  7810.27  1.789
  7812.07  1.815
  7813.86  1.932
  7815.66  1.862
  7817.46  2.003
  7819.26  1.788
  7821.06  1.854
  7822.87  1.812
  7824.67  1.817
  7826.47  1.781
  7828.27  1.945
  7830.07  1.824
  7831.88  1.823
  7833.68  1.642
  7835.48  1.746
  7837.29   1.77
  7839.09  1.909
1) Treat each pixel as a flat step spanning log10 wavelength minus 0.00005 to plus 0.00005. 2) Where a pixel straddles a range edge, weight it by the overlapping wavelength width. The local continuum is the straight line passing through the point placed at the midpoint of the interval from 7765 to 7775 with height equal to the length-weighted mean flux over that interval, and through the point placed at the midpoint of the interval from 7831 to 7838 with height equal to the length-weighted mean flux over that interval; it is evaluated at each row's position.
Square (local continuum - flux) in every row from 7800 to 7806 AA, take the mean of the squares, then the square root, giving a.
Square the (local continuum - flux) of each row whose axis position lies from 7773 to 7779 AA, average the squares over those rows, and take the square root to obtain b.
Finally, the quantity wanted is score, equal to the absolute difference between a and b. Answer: 0.02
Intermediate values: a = 0.07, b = 0.089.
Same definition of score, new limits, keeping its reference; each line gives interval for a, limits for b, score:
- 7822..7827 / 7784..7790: 0.15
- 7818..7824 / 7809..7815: 0.03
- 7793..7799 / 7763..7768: 0.09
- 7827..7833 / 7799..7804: 0.07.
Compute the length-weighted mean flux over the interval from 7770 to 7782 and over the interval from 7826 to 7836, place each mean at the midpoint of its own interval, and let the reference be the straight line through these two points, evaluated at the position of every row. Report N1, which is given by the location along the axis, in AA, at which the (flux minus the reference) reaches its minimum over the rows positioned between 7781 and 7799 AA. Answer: 7795.89 AA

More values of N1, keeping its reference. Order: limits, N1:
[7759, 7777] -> 7772.59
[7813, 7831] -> 7826.47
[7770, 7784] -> 7772.59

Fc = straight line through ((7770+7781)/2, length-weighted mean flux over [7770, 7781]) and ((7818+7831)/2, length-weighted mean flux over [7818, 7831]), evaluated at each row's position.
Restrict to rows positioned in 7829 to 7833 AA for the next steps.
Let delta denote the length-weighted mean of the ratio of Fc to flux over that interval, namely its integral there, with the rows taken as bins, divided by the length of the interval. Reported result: 1.01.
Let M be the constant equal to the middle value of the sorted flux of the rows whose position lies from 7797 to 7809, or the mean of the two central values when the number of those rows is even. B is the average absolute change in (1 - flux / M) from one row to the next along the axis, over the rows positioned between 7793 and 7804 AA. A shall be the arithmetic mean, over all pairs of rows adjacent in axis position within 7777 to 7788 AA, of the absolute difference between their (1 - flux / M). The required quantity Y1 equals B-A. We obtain -0.023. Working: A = 0.108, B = 0.085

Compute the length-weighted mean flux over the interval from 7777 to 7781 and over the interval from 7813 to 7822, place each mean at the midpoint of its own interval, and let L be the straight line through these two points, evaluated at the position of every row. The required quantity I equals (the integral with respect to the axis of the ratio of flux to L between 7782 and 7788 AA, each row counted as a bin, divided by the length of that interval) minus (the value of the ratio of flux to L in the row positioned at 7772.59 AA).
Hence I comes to 0.22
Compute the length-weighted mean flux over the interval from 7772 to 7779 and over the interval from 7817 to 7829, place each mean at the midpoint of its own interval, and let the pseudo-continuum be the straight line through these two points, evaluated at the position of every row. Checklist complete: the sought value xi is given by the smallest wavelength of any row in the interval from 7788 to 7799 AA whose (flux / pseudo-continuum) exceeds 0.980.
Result 7790.51 AA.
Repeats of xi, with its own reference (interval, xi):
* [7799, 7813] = 7799.48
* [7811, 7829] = 7812.07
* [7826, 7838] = 7828.27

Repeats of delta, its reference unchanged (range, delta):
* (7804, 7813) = 1.01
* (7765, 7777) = 1.01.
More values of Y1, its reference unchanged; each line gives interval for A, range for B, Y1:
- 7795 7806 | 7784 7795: 0.012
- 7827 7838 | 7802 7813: 0.011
